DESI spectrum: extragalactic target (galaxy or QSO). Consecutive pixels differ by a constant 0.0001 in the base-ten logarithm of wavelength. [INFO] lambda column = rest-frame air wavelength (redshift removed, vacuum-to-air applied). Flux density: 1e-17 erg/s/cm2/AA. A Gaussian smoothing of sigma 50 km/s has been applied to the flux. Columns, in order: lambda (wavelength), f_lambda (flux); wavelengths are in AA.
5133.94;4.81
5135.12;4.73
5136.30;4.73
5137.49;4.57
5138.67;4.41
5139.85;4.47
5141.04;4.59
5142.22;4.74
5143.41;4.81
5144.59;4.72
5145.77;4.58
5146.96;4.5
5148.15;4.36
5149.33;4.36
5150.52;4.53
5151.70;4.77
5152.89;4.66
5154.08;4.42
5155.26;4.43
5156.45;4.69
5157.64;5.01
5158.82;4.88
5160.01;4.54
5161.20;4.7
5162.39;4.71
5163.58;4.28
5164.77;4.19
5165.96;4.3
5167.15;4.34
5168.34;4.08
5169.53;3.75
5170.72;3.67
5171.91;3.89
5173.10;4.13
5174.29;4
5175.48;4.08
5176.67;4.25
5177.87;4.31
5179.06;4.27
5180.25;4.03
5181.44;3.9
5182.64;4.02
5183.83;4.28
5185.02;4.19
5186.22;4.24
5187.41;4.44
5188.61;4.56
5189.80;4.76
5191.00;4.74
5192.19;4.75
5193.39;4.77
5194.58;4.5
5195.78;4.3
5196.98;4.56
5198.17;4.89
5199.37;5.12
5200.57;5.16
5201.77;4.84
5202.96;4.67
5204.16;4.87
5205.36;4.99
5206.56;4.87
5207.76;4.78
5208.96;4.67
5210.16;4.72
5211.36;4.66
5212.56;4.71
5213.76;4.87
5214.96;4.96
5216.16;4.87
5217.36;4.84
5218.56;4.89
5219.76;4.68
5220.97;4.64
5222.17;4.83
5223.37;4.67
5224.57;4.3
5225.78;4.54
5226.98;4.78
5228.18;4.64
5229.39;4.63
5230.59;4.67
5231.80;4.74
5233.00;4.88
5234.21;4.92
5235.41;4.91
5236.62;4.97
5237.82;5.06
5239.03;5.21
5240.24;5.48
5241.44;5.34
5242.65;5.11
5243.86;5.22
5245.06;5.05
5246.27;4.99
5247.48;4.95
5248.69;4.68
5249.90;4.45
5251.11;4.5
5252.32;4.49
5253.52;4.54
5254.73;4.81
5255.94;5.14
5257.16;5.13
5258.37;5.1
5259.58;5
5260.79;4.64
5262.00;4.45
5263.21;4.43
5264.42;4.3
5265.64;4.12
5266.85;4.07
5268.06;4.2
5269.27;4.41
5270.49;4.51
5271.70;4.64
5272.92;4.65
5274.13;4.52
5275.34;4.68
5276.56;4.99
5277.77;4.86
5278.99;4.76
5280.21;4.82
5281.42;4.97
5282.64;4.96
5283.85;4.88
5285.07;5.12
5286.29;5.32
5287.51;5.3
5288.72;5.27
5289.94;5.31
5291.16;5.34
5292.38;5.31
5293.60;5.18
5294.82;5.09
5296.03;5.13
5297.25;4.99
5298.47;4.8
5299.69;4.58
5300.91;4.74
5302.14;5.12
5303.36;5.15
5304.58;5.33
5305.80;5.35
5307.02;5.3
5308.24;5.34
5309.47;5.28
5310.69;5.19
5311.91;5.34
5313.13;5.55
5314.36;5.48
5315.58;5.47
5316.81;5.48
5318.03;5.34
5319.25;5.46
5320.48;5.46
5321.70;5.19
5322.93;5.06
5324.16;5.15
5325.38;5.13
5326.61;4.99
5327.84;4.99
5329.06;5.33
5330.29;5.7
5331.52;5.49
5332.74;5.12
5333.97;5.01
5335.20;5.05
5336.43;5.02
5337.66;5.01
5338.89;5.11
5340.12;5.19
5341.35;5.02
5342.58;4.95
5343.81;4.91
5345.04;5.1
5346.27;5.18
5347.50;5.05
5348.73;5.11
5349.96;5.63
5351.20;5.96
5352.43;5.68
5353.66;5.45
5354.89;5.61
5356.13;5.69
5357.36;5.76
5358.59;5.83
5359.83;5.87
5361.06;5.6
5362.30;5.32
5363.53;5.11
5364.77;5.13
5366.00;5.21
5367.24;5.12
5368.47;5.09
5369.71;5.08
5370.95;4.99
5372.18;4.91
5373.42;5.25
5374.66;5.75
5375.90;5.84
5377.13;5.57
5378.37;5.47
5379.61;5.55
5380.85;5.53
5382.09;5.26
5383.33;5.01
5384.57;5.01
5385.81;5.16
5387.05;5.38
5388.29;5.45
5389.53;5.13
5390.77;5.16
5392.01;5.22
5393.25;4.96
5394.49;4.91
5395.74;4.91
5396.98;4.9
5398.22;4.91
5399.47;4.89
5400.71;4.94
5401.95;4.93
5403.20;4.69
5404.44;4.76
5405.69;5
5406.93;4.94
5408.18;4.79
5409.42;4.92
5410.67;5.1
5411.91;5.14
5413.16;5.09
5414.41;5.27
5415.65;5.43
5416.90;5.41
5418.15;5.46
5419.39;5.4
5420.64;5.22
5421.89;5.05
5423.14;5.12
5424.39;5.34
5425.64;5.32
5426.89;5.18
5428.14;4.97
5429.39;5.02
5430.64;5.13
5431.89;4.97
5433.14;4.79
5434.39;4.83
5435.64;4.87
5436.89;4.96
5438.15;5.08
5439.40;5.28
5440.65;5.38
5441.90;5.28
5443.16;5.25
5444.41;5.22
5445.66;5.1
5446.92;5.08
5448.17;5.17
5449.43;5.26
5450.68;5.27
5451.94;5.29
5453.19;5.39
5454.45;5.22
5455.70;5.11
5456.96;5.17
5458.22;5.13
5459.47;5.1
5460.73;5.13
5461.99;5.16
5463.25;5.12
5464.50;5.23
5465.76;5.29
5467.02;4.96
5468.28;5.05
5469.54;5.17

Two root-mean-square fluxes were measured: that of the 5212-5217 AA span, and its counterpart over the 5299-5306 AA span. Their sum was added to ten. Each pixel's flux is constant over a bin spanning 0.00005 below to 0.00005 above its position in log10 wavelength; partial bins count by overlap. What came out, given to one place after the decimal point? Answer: 19.9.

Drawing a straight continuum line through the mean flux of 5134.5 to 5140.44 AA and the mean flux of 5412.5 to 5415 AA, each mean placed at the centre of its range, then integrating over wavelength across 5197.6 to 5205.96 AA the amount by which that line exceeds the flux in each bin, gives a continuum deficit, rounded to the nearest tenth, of -1.8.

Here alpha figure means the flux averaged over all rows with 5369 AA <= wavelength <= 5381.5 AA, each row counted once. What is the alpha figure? 5.4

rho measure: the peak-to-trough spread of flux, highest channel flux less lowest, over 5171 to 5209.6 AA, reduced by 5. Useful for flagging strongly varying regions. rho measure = -3.7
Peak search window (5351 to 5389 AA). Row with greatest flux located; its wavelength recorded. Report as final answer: 5351.20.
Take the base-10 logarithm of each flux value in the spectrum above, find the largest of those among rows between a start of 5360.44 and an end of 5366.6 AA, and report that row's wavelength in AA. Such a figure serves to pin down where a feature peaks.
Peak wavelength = 5361.06 AA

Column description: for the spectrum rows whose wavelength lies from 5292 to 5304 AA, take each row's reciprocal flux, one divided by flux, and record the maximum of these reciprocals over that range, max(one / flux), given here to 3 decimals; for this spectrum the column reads 0.218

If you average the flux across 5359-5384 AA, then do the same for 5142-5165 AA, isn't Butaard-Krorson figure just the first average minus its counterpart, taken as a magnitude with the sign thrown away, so 0.7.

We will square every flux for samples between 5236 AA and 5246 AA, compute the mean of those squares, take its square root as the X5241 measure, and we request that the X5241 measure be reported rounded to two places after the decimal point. 5.18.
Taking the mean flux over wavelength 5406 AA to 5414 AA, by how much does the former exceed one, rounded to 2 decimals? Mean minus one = 4.00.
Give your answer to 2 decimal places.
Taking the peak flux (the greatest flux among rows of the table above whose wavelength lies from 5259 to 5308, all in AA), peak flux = 5.35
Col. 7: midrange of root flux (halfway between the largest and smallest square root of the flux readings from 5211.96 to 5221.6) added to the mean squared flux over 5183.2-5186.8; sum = 20.1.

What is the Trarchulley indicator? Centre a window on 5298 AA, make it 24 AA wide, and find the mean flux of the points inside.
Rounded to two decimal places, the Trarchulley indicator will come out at 5.16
